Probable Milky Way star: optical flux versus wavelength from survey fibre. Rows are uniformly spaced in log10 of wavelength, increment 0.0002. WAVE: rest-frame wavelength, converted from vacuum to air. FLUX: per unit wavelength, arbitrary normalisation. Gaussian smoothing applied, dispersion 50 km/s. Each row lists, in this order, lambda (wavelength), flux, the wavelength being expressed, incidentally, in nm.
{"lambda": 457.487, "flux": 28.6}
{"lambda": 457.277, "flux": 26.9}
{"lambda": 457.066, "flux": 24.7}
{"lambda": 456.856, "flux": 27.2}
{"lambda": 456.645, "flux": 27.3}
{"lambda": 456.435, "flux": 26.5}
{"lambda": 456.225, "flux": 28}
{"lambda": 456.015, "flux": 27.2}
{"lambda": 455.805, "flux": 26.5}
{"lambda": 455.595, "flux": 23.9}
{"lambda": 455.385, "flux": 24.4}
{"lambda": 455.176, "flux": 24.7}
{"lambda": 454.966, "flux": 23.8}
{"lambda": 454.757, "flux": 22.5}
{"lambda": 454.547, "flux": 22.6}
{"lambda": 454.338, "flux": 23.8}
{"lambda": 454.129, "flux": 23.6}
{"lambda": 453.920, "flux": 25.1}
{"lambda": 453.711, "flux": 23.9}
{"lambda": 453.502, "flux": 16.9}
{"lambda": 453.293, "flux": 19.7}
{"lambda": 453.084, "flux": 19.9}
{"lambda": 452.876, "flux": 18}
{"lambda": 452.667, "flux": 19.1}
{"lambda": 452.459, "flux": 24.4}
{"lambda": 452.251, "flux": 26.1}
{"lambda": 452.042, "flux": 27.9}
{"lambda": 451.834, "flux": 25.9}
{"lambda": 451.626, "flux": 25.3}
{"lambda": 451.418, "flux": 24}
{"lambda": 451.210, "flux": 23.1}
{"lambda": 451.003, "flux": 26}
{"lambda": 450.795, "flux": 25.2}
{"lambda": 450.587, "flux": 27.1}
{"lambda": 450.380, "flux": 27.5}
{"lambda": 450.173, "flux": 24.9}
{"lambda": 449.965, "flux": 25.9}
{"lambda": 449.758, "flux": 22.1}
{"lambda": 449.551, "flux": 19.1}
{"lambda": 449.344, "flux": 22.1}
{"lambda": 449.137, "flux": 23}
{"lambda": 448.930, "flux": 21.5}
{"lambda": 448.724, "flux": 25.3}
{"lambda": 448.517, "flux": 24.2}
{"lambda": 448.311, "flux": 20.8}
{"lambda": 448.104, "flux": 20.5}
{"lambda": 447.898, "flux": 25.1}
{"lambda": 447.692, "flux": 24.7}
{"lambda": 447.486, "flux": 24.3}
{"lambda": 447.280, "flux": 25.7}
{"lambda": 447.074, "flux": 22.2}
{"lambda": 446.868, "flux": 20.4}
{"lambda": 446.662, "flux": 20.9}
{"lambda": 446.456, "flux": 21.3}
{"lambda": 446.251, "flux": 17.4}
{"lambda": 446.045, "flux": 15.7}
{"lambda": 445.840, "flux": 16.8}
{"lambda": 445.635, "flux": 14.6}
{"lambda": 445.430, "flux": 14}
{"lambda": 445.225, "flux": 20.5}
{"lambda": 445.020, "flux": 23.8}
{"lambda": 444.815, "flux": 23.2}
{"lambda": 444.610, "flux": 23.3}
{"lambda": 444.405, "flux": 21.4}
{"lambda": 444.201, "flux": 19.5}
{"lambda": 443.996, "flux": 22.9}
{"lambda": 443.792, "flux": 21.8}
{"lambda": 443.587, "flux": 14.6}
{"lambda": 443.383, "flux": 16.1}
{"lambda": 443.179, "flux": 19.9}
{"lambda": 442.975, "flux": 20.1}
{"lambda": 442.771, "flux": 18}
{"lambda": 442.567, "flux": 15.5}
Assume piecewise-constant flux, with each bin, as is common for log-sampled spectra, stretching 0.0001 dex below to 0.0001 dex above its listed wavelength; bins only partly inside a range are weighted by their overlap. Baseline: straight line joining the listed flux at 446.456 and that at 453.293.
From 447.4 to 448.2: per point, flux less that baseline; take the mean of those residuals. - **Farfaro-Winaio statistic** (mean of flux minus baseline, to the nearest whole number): 3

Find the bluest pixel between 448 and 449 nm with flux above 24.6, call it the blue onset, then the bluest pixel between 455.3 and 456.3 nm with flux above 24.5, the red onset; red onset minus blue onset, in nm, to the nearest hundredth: 7.08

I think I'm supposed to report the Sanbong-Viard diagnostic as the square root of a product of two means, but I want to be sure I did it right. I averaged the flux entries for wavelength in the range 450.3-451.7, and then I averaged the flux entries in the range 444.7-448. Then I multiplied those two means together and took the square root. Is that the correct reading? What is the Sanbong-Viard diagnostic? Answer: 22.9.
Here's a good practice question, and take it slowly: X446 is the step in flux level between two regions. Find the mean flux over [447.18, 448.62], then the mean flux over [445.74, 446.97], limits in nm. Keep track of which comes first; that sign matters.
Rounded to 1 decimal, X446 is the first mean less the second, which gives 4.9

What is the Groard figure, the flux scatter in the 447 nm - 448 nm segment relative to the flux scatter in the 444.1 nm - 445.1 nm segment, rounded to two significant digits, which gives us 0.75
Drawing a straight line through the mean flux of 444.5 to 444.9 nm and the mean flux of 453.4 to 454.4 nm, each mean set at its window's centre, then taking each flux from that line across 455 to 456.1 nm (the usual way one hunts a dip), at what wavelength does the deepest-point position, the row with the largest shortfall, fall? 455.595 nm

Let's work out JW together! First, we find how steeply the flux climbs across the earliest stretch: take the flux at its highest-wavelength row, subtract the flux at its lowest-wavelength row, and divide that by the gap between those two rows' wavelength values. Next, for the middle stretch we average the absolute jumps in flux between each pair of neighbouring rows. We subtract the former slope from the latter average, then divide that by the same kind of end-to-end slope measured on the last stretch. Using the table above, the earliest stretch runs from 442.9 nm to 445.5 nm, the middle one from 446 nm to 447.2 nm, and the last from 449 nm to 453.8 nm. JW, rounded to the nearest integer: 21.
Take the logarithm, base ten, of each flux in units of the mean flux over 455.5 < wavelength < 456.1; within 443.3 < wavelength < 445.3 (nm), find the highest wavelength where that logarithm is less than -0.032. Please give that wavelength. 445.225 nm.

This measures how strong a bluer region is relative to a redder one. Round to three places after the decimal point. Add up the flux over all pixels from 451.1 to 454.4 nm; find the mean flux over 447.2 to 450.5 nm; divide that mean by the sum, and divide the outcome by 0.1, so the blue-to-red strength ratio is 0.642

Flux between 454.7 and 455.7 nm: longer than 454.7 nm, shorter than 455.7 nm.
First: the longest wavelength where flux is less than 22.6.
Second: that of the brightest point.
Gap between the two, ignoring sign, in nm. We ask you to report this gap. 0.42 nm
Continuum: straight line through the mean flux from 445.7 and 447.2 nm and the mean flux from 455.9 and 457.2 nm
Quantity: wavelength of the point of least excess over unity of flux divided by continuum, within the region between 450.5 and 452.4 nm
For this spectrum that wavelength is 451.210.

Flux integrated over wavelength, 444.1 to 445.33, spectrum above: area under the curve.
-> 27.0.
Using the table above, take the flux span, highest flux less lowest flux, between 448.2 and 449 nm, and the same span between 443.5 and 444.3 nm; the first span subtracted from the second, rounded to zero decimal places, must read 4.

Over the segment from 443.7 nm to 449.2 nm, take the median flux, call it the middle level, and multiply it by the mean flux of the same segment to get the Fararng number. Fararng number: 458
